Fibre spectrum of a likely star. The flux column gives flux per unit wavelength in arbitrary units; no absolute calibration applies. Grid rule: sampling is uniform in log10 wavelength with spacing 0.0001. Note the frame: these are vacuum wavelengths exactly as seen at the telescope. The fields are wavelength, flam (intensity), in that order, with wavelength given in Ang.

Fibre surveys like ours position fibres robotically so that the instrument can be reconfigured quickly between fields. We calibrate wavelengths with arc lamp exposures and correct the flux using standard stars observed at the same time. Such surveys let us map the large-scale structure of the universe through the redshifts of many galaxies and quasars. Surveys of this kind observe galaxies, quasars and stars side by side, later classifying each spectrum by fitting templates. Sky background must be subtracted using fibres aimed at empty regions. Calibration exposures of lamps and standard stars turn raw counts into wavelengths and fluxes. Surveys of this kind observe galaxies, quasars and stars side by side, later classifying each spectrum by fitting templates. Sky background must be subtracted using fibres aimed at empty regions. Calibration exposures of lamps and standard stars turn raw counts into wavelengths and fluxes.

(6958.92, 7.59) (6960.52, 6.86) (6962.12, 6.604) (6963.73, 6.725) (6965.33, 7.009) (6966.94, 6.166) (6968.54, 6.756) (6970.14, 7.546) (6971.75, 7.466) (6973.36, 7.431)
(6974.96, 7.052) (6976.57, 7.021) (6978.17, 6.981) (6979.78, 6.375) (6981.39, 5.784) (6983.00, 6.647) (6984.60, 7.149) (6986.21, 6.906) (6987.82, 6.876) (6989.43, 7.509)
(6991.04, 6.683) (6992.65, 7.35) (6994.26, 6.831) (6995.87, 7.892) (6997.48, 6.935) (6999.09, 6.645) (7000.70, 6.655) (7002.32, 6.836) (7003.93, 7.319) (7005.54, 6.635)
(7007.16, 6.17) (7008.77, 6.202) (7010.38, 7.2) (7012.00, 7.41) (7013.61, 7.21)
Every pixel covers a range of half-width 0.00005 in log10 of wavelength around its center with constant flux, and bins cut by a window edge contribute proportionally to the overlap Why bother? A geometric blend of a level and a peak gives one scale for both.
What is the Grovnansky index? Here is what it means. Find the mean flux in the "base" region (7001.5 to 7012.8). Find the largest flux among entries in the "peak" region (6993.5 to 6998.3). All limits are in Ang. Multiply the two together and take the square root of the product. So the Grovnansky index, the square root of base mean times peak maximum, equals 7.34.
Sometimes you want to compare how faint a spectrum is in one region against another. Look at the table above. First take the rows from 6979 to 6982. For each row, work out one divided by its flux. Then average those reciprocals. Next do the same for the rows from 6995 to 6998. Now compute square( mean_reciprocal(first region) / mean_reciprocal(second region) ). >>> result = 1.48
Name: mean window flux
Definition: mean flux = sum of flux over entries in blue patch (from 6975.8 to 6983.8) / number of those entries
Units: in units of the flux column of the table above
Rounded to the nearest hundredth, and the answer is 6.56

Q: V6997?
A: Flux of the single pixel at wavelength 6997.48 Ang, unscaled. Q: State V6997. 6.935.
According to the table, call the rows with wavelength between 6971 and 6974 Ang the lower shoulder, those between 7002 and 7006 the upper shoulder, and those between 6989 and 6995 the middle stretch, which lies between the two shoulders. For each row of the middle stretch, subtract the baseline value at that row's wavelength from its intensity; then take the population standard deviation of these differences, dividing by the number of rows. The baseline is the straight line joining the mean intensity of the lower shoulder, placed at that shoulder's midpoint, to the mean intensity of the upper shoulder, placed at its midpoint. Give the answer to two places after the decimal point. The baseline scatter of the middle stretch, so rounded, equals 0.33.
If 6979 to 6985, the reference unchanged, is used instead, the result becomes 0.51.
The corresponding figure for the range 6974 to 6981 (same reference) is 0.26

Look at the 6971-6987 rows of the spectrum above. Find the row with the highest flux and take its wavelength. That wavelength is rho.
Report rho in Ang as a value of 6971.75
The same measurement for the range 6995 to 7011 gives 6995.87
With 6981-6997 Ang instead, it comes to 6995.87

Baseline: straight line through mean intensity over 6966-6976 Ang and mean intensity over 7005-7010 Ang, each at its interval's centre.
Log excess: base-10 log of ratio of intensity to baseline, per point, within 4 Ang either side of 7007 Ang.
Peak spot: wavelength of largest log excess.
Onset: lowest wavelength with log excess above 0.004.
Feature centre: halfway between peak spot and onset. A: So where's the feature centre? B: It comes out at 7007.2 Ang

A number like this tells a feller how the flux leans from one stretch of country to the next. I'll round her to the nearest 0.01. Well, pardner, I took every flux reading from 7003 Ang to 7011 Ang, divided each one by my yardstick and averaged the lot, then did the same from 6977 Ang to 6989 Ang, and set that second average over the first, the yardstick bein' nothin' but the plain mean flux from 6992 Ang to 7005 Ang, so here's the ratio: 1.00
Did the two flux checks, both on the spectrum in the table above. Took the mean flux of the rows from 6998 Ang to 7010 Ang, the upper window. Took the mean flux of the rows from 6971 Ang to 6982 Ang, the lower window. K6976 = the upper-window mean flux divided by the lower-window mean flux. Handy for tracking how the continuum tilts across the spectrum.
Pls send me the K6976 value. 0.97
